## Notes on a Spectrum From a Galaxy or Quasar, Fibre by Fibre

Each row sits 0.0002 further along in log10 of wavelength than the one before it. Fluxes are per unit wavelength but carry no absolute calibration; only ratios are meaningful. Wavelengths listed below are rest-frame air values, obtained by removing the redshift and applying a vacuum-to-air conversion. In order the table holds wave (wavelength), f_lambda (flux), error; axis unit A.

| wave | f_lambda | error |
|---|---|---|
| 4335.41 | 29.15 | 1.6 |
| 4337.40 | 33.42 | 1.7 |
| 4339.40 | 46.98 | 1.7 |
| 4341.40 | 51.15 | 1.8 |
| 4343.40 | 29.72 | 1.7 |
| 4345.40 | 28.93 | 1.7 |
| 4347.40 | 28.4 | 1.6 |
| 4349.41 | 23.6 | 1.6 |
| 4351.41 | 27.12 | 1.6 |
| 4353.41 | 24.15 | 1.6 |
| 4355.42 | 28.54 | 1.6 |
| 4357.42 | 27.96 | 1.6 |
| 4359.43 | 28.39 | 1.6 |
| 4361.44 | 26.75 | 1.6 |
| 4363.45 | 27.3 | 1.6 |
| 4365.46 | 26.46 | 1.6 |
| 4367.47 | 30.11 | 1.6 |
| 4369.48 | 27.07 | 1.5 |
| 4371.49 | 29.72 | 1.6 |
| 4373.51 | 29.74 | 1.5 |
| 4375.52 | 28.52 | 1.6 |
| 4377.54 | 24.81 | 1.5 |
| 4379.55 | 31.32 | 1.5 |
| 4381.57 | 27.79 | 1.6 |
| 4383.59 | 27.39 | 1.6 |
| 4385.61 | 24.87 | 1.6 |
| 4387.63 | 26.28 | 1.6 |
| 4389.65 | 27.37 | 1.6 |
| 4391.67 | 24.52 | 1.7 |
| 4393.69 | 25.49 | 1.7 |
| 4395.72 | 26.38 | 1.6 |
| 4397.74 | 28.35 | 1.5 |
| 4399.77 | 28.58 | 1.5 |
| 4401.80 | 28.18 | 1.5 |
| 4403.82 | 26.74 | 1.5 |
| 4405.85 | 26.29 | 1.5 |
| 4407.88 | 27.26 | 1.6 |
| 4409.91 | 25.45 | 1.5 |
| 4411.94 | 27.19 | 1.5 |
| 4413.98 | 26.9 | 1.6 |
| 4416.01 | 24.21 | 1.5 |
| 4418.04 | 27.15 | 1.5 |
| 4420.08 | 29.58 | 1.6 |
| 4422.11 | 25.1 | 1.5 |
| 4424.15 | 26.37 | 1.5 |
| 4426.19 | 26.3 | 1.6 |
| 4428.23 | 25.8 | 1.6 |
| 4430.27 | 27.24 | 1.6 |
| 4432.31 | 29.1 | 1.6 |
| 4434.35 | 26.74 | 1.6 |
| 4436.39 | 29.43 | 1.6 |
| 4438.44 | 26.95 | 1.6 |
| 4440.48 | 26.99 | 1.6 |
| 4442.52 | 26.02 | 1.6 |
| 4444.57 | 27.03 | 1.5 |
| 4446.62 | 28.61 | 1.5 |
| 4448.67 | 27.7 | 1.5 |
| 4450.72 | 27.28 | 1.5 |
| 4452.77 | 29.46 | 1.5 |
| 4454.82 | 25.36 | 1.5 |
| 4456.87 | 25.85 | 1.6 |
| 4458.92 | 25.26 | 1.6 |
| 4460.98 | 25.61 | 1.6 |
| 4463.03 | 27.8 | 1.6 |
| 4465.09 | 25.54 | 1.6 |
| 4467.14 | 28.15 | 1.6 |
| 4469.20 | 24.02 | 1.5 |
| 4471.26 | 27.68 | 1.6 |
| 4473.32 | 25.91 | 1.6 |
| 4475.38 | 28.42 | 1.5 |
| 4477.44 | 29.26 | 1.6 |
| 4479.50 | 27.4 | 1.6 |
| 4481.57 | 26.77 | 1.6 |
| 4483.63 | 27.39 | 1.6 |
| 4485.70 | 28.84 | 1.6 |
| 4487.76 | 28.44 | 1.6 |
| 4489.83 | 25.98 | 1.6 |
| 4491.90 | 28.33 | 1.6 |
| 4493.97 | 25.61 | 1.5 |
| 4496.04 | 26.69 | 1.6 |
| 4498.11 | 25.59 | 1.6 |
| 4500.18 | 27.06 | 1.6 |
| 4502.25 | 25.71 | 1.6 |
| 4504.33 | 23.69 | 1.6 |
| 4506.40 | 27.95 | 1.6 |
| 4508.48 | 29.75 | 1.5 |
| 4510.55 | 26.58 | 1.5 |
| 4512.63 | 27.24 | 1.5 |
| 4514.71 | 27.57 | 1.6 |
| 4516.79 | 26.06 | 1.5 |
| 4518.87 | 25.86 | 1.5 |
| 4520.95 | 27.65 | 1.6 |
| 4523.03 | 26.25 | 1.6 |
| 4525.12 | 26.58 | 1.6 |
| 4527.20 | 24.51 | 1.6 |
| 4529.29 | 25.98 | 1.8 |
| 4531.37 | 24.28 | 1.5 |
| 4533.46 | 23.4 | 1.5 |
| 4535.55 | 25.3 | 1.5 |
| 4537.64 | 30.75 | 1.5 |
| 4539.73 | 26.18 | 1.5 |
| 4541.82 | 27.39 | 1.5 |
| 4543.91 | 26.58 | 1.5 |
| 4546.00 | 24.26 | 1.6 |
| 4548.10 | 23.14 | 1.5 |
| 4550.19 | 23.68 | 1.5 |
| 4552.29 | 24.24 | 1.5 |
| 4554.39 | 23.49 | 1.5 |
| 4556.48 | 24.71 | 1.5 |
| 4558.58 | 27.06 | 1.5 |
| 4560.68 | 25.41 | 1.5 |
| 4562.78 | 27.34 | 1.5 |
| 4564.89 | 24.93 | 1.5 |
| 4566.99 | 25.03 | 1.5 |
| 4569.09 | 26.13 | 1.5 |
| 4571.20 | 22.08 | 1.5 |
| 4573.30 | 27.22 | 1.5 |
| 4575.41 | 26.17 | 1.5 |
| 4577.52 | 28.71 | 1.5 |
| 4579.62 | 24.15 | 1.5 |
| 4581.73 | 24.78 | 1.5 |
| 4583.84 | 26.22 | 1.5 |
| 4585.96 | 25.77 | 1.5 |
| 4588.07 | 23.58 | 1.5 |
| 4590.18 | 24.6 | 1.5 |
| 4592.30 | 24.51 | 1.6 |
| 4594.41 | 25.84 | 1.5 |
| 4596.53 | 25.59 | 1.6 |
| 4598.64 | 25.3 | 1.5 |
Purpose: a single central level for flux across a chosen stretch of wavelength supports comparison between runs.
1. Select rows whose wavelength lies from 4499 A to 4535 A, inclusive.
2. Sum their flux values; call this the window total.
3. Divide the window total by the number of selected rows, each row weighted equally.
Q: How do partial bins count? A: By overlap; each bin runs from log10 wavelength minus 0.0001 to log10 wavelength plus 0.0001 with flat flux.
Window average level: 26.2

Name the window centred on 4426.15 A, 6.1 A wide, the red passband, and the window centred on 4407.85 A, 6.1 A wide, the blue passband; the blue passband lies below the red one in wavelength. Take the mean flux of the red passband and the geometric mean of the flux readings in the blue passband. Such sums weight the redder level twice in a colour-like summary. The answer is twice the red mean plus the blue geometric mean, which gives 78.6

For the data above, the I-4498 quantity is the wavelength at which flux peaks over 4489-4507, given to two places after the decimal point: 4491.90 A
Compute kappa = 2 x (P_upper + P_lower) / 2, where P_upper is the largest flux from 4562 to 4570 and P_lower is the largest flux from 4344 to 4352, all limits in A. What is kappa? 56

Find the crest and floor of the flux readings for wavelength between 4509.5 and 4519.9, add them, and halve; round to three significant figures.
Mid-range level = 26.7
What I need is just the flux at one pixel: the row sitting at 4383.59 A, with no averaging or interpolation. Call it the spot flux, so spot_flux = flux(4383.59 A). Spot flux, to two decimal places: 27.39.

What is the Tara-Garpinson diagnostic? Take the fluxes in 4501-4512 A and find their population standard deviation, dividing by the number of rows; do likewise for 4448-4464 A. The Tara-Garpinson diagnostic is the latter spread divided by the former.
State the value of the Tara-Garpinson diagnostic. 0.69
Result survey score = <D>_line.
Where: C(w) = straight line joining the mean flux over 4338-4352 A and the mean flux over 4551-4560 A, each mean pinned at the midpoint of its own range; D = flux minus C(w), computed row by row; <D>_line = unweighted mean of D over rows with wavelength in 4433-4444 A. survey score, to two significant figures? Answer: -2.6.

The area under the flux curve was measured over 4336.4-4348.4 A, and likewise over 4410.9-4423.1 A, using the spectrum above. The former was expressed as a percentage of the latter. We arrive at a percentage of 134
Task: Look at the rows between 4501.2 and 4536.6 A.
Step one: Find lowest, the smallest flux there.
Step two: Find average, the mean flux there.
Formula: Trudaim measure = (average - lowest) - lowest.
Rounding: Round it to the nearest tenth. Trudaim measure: -20.7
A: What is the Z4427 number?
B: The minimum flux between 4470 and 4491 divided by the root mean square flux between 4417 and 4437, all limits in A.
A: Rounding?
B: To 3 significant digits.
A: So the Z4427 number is 0.948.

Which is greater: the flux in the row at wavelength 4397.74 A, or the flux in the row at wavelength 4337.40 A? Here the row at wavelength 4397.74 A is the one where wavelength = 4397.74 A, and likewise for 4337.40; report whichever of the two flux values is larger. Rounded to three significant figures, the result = 33.4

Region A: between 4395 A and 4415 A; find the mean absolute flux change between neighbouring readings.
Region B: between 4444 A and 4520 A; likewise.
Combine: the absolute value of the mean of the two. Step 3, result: 1.38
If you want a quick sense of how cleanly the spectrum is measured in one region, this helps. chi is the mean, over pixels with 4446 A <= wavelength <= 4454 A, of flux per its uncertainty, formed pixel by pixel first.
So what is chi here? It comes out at 18.8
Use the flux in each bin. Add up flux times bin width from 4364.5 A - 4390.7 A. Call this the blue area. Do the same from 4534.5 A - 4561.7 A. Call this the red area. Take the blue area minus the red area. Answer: 33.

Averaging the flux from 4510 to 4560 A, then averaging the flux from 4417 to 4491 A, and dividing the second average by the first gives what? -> 1.05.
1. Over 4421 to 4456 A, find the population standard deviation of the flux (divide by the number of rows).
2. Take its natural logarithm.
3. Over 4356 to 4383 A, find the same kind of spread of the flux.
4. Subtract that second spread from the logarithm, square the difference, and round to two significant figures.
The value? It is 2.0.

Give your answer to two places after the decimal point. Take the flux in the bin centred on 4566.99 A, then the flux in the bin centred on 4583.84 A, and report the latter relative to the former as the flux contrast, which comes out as 1.05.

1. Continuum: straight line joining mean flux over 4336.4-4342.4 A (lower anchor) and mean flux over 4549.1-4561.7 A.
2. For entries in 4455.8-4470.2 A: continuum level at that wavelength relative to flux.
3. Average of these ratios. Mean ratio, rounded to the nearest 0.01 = 1.27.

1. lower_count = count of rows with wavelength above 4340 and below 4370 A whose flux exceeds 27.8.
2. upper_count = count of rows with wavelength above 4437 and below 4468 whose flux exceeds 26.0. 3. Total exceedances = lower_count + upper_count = 18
